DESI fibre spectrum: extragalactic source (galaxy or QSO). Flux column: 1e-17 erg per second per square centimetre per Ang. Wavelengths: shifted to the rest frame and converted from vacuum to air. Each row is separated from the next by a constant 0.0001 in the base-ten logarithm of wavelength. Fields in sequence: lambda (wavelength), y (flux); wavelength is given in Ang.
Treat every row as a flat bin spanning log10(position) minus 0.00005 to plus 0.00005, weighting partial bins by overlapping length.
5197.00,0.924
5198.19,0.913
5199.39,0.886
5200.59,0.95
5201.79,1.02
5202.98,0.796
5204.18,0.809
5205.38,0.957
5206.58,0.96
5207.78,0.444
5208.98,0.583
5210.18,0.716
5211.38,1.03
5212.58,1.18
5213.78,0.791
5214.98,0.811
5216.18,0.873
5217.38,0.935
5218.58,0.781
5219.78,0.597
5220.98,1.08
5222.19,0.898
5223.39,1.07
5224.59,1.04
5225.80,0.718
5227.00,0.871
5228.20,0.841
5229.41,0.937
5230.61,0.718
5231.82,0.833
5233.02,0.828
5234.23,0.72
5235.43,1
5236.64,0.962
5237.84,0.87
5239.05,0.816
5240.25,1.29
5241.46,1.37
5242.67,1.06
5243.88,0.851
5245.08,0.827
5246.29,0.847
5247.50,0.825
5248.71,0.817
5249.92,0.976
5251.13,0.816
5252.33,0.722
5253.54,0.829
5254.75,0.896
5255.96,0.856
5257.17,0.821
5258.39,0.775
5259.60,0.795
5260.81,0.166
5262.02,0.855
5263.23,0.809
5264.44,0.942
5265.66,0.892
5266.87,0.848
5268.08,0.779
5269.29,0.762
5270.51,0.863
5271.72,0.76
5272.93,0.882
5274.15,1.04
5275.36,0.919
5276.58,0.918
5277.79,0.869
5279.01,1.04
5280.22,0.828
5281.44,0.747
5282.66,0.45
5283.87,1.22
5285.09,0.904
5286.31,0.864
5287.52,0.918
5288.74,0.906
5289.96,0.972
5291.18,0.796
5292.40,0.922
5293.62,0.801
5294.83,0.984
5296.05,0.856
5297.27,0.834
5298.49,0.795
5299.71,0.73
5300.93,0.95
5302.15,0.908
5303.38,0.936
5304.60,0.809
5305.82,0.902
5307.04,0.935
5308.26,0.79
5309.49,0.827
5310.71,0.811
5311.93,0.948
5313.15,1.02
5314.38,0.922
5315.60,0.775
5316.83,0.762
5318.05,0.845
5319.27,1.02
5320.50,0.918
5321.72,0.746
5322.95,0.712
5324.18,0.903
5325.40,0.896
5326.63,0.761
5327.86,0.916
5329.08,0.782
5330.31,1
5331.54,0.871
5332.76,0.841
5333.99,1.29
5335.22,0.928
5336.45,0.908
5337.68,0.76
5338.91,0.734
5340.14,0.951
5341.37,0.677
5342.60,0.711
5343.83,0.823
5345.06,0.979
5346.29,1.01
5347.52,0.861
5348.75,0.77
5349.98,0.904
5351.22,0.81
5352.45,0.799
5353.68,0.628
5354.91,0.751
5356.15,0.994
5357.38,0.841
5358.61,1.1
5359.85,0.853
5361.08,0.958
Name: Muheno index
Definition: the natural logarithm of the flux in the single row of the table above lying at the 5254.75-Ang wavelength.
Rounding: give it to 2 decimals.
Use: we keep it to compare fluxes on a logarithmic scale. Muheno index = -0.11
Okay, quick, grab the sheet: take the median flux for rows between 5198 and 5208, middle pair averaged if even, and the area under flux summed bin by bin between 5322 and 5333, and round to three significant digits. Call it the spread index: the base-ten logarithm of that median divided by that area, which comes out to -1.01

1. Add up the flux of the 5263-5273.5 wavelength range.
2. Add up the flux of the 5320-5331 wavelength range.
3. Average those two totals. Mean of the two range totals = 7.6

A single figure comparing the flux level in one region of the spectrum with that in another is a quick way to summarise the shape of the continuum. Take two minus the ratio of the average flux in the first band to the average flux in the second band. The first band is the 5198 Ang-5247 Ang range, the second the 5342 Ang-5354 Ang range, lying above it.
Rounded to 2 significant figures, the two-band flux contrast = 0.93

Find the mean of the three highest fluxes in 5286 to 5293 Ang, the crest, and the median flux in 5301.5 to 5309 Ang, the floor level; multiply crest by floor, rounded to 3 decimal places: 0.848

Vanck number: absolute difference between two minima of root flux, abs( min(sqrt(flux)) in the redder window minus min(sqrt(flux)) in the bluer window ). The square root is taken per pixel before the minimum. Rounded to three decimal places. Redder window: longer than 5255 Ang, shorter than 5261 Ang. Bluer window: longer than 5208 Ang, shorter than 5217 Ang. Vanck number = 0.356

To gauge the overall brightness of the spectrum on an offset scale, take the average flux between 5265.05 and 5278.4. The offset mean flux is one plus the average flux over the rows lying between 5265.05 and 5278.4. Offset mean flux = 1.87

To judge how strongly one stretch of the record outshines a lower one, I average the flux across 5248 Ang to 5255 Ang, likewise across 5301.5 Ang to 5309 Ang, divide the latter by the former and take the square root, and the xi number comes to 1.022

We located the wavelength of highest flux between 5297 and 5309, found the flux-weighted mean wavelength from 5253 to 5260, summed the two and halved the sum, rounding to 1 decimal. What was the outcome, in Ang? 5278.7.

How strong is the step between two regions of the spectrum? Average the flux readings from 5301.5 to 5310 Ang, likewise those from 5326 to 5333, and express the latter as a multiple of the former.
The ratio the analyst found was 0.99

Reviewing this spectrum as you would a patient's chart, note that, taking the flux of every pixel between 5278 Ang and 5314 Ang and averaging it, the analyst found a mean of 0.876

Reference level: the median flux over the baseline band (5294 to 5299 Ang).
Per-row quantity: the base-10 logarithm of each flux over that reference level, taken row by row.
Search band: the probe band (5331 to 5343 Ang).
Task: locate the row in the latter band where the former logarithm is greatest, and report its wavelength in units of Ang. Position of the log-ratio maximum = 5333.99 Ang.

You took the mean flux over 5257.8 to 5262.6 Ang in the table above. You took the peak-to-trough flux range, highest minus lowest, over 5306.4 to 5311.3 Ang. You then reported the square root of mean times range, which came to 0.31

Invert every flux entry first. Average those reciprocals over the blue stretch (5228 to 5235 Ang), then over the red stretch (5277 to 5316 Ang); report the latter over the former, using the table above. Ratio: 0.95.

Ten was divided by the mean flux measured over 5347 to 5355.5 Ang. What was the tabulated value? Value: 12.7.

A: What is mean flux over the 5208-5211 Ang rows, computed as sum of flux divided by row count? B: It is 0.65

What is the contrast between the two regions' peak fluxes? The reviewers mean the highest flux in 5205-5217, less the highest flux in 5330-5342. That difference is -0.11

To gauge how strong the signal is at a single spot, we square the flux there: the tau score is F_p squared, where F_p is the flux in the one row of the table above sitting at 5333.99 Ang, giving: 1.7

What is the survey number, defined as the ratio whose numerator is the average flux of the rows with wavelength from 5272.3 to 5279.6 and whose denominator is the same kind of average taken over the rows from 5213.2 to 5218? 1.11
